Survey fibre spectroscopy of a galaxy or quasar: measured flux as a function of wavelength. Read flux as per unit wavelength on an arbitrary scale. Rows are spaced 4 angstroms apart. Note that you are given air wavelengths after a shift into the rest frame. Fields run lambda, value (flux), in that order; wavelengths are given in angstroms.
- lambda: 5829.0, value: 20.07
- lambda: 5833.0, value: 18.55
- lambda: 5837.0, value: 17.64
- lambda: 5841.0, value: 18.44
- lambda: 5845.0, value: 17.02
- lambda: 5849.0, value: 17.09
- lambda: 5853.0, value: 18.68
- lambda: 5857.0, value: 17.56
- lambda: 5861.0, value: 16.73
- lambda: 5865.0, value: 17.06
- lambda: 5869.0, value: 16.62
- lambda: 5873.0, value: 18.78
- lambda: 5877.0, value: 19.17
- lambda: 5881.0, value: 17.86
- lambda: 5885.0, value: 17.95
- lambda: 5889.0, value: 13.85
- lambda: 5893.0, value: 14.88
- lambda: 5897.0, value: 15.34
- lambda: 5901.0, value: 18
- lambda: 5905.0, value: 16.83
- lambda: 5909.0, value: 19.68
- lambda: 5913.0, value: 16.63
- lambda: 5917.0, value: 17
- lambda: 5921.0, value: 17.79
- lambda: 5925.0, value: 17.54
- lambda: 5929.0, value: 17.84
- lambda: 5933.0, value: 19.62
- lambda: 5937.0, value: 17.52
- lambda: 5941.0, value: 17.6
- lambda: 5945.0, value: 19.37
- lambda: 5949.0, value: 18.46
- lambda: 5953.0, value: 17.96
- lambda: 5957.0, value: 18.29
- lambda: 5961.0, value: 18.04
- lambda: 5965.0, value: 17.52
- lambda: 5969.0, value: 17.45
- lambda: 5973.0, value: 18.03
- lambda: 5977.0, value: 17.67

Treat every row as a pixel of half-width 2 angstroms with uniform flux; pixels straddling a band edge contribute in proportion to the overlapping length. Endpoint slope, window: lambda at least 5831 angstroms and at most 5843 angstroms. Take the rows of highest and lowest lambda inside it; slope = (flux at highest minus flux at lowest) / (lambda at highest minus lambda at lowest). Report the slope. -0.01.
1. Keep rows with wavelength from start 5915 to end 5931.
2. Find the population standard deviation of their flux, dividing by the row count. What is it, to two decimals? 0.33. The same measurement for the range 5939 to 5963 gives 0.55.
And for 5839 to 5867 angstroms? 0.70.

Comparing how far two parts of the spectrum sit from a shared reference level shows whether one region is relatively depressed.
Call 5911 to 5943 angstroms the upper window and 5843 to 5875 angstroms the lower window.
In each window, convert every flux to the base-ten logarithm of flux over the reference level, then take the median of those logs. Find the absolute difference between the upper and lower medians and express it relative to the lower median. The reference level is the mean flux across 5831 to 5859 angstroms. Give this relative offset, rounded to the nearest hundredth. -0.64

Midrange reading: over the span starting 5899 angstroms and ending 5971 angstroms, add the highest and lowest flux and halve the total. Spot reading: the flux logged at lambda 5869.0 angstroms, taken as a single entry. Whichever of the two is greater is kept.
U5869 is 18.2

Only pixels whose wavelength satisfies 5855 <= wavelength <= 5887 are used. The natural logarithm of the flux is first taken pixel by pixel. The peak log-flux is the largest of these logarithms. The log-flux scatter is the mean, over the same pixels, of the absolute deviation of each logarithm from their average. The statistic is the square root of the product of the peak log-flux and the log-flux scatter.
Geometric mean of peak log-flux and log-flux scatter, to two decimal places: 0.35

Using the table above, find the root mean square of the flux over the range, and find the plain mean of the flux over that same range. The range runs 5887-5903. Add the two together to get 31.1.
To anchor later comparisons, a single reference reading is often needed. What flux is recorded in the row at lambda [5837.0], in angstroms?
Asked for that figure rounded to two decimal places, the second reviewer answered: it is 17.64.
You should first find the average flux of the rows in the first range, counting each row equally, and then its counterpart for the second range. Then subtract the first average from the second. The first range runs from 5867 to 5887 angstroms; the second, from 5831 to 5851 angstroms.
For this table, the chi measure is -0.3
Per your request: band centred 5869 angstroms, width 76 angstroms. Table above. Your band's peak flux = 19.17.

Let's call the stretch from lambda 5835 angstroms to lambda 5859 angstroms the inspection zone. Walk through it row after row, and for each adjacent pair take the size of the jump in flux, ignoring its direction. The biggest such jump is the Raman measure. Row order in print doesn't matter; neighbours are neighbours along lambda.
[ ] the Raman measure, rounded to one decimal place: 1.6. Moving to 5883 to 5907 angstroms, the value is 4.1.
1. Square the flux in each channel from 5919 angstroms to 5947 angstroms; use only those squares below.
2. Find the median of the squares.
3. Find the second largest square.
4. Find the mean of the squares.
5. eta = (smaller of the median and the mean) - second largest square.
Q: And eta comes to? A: -59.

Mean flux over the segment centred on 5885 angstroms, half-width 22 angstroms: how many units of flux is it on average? 16.94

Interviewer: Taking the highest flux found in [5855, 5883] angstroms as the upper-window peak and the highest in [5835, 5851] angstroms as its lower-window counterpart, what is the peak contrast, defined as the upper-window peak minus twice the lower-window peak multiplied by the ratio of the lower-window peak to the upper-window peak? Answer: -16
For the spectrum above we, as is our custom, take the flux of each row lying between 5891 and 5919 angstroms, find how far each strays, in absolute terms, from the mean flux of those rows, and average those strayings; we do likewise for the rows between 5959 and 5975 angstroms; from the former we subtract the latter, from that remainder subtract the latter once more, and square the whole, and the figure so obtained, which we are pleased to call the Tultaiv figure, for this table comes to 0.34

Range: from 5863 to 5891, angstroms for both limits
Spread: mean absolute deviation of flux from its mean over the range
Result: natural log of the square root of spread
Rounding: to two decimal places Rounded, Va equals 0.12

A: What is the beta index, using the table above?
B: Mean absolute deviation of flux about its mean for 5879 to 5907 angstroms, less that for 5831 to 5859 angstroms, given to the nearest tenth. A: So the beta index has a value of 0.9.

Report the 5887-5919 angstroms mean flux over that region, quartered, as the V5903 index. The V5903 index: 4.13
